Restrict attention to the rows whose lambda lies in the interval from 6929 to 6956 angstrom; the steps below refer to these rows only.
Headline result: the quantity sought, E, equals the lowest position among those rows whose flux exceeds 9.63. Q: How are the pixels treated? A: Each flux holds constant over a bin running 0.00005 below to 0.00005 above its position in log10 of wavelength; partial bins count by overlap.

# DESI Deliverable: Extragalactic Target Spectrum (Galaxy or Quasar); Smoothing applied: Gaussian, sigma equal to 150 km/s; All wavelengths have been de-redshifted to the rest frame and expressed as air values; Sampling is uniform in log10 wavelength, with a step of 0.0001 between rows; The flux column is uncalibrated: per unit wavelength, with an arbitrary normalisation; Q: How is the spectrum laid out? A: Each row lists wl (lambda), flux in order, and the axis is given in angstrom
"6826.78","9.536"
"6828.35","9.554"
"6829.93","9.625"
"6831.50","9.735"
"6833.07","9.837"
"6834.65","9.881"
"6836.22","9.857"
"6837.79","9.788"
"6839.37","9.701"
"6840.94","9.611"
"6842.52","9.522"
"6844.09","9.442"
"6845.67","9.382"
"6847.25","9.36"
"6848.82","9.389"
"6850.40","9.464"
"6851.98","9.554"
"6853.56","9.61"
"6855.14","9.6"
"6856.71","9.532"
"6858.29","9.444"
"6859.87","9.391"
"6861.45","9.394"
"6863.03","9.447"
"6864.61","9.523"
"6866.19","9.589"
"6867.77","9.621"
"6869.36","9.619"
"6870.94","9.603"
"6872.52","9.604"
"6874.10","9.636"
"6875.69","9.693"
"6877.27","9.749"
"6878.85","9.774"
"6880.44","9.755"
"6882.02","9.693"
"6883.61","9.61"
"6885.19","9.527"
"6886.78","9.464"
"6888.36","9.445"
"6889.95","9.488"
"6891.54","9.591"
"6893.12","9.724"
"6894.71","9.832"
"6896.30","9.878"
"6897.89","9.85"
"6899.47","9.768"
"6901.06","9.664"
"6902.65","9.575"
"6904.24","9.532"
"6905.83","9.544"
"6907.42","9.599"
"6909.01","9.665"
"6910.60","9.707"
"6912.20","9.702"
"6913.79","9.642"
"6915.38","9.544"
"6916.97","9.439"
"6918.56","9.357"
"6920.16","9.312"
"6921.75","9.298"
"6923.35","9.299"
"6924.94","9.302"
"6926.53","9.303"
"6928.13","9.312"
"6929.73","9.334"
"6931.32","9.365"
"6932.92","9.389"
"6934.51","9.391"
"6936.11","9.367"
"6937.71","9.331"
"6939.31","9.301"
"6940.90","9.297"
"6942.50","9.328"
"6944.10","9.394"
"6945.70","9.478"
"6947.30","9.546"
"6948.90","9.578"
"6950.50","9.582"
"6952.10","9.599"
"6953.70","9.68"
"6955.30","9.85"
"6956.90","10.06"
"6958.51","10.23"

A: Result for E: 6953.70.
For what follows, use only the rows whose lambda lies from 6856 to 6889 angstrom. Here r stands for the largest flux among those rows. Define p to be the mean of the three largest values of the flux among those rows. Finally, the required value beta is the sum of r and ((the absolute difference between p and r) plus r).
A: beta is 19.6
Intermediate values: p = 9.76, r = 9.774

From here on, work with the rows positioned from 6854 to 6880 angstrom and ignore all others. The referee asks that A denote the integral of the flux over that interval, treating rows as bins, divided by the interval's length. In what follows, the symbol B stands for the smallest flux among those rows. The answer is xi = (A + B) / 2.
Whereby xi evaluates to 9.49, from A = 9.58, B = 9.391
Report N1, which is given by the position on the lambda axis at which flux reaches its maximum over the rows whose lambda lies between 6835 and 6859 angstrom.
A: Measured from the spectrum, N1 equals 6836.22 angstrom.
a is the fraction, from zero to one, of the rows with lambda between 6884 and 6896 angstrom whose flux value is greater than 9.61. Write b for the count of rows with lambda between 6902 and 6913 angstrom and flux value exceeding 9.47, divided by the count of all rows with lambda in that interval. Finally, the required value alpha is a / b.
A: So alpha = 0.29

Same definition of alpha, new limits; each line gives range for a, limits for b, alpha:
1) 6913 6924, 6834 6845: 0.17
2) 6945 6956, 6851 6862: 0.50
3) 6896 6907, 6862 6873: 0.67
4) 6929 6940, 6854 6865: 0.00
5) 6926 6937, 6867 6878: 0.00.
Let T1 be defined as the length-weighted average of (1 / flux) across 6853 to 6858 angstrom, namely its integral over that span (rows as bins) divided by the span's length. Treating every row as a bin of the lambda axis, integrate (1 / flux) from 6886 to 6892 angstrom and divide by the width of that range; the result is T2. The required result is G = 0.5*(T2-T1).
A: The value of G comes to 0.0003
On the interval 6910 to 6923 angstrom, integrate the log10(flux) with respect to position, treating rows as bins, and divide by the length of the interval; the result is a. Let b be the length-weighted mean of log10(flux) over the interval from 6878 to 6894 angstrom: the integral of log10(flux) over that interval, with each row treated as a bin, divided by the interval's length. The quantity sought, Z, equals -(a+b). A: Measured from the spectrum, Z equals -1.96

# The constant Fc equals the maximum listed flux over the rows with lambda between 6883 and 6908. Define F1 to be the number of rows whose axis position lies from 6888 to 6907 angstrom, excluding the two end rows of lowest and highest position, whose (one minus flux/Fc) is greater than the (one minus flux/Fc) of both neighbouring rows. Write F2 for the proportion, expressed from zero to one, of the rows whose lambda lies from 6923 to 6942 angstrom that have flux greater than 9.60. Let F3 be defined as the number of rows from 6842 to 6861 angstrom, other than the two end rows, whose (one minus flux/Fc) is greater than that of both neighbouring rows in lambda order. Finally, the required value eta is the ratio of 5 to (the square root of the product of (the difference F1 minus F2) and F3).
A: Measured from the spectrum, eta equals 5.0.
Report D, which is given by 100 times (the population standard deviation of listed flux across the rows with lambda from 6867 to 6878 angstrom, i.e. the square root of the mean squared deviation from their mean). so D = 5.1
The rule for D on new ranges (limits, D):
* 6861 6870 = 8.7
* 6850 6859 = 6.3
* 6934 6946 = 5.6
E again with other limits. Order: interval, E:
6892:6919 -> 6893.12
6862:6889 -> 6874.10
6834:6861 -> 6834.65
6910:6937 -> 6910.60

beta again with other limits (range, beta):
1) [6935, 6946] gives 19.0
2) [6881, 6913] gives 19.8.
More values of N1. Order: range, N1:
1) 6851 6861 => 6853.56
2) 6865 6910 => 6896.30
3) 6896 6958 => 6956.90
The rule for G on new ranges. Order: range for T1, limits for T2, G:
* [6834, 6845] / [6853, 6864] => 0.0010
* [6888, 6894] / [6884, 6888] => 0.0005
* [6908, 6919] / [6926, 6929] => 0.0014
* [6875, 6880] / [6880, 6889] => 0.0009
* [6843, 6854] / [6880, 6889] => -0.0006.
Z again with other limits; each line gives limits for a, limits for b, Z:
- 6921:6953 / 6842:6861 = -1.95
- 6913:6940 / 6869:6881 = -1.96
